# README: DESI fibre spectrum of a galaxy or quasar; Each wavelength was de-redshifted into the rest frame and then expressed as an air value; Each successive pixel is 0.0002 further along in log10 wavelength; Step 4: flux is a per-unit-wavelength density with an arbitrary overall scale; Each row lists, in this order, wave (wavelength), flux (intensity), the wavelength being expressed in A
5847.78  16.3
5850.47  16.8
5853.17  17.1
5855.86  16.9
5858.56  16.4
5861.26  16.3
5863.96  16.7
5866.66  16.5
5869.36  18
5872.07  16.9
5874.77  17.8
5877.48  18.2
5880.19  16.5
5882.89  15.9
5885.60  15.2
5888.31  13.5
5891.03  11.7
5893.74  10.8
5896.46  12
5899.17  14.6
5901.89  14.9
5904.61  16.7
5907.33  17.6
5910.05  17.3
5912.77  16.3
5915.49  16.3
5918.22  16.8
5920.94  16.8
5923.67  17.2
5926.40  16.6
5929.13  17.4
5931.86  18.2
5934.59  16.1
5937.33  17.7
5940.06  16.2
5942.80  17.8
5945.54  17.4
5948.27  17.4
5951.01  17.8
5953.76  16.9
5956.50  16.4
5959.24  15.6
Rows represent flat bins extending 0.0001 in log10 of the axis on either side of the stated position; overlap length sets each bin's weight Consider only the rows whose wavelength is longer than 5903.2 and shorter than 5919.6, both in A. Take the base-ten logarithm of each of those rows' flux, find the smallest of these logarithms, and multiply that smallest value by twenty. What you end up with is 24.2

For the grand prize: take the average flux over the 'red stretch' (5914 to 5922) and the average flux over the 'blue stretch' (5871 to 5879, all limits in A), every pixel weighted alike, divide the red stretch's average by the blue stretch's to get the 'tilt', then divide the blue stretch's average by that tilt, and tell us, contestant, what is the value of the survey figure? 18.7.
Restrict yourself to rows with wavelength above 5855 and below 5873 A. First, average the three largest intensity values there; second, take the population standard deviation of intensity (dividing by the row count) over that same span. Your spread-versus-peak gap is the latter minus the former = -16.7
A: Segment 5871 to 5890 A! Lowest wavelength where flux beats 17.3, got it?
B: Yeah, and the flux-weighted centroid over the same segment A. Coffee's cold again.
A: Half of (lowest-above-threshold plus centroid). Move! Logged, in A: 5877.3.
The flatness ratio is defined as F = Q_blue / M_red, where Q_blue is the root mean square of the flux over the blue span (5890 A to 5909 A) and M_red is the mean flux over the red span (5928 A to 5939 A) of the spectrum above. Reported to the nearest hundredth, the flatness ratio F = 0.82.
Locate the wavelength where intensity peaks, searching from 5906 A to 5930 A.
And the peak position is 5907.33 A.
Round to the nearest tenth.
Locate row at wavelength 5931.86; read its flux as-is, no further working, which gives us 18.2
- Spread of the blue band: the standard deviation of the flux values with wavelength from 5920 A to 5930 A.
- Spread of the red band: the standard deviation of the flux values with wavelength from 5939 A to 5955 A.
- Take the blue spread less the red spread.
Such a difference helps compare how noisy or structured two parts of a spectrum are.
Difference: -0.2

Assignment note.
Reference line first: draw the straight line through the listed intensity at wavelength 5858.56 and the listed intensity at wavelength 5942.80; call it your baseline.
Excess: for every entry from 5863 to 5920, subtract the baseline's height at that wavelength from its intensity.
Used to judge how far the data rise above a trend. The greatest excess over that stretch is 1.5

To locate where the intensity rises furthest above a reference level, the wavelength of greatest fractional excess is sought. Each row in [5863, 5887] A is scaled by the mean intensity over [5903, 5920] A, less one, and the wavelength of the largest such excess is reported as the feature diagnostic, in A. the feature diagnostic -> 5877.48 A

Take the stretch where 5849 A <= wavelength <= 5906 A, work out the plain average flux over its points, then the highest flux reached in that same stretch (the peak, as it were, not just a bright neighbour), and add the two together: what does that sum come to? 33.9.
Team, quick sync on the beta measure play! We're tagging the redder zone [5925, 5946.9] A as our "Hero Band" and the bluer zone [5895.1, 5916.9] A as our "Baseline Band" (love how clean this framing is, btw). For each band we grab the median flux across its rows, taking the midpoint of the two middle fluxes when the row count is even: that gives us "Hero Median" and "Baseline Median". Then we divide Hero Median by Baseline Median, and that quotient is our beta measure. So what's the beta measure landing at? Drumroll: 1.07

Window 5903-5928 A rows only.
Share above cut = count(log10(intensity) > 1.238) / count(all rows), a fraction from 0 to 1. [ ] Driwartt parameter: 0.22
